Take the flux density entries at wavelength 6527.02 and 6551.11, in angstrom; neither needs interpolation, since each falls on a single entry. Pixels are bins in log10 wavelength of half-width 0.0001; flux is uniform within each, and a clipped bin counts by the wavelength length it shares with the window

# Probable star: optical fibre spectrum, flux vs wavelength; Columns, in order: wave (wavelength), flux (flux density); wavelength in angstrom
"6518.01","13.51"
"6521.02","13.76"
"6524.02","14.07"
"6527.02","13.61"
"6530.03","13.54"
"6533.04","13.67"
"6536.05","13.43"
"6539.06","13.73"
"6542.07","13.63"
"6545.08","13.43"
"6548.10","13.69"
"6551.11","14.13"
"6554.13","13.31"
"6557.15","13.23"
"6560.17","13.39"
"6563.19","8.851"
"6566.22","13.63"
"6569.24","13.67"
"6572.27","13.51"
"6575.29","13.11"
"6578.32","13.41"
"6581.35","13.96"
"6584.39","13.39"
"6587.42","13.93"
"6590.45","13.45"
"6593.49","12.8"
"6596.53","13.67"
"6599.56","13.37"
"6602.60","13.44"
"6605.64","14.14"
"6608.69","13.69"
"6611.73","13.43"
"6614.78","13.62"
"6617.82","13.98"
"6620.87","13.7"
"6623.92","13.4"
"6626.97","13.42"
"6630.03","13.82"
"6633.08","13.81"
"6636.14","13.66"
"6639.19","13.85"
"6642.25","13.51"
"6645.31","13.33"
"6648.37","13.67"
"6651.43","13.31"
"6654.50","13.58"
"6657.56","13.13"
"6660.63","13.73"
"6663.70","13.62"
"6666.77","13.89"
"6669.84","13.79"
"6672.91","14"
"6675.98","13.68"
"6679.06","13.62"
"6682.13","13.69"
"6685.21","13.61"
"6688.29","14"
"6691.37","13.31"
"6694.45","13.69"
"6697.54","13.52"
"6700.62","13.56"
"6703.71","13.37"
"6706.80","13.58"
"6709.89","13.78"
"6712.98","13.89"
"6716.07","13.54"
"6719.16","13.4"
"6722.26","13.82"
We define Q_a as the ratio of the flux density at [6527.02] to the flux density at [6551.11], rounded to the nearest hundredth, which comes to 0.96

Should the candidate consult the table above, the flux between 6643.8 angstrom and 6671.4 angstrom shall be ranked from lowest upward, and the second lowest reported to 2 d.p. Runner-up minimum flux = 13.31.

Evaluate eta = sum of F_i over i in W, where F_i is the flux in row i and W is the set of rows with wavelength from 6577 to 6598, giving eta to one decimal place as 94.6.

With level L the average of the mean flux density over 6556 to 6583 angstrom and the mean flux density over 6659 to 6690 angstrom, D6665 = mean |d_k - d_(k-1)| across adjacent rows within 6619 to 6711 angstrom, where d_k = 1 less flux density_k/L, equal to 0.018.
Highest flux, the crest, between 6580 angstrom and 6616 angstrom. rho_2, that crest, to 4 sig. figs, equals 14.14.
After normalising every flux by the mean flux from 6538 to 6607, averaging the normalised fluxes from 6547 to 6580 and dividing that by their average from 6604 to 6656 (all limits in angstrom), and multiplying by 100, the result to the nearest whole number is 96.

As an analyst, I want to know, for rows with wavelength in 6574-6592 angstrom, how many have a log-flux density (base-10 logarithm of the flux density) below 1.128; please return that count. 3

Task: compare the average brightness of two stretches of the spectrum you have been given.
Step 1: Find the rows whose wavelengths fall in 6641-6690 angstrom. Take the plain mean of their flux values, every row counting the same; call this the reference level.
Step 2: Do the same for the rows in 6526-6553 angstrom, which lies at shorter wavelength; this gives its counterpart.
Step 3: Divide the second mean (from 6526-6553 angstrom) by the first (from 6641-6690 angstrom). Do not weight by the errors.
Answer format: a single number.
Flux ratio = 1.00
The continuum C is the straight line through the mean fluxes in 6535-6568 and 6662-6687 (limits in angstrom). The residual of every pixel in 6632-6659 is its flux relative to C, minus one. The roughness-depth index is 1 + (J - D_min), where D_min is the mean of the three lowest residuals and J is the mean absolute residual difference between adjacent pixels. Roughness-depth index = 1.048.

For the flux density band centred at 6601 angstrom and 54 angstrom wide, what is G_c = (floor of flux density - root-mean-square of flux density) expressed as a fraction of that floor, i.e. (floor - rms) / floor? -0.059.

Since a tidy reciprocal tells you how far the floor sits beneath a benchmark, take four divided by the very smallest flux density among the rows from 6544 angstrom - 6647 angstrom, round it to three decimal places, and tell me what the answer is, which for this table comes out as 0.452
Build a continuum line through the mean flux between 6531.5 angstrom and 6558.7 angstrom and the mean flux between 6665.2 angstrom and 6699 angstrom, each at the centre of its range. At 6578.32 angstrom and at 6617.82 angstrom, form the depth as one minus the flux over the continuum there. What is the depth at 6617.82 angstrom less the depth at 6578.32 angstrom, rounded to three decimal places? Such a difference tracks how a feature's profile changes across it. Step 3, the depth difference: -0.039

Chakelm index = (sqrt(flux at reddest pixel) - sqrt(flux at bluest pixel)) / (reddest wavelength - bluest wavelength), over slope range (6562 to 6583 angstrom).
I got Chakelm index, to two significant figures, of 0.042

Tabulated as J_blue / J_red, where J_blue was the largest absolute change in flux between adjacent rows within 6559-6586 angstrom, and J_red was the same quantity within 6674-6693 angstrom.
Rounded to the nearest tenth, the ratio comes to 6.9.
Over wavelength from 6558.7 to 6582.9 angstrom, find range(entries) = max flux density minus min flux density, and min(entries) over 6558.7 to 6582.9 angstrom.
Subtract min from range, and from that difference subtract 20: -23.7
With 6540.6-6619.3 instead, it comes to -23.6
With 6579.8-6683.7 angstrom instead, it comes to -31.5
